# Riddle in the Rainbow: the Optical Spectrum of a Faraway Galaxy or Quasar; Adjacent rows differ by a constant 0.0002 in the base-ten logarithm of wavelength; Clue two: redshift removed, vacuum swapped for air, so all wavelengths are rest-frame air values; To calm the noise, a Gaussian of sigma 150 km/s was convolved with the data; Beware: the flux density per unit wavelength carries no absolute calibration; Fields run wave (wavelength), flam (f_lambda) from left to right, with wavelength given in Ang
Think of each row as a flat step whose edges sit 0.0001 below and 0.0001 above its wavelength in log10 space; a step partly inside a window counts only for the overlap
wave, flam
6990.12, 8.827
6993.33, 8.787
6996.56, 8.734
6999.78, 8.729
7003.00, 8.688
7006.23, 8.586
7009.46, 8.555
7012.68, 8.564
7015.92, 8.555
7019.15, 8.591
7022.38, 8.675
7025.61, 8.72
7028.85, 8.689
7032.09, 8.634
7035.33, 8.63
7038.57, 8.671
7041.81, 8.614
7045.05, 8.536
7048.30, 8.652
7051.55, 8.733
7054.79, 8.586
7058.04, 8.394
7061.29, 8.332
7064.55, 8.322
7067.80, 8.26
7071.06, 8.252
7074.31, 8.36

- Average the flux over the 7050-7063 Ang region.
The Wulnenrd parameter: 8.51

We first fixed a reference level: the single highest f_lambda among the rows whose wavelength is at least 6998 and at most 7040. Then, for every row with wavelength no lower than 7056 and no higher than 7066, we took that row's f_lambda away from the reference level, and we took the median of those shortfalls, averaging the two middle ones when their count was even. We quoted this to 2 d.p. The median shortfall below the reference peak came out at 0.40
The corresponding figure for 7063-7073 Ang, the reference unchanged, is 0.47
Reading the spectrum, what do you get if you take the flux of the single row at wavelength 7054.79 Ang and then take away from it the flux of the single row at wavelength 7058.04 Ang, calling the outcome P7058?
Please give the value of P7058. 0.19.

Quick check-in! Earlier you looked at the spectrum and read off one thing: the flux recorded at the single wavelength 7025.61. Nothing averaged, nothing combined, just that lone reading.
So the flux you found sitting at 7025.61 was 8.72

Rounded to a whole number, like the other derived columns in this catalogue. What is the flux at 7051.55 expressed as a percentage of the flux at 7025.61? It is 100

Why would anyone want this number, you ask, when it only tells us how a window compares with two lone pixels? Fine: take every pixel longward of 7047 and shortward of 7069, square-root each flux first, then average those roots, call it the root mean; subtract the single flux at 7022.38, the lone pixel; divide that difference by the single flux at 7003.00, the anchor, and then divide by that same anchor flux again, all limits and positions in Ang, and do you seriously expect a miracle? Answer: -0.076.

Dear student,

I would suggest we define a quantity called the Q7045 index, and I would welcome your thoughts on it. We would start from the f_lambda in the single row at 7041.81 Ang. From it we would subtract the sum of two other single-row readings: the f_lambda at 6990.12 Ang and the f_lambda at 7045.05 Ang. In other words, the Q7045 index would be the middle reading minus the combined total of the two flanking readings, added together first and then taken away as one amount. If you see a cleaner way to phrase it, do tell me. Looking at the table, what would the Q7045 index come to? -8.75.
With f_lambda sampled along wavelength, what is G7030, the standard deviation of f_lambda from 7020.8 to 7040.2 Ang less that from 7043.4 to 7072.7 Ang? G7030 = -0.14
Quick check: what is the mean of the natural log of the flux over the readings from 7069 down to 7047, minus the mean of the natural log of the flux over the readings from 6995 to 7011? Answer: -0.022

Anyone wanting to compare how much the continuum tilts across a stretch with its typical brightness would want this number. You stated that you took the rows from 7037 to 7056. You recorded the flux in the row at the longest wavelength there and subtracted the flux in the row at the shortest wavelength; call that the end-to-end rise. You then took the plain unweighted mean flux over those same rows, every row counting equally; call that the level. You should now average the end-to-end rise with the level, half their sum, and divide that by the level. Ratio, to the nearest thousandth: 0.495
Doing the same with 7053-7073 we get 0.480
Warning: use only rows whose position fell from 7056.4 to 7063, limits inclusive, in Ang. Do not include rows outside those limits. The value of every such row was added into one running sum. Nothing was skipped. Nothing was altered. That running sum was 16.7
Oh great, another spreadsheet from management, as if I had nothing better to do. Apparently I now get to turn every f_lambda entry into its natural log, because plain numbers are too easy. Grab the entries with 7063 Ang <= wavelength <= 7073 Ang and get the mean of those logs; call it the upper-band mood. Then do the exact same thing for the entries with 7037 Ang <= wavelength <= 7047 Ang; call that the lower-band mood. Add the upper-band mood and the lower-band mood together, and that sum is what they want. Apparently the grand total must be 4.27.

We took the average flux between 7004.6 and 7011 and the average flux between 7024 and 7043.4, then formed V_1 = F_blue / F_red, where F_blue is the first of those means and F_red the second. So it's 0.99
